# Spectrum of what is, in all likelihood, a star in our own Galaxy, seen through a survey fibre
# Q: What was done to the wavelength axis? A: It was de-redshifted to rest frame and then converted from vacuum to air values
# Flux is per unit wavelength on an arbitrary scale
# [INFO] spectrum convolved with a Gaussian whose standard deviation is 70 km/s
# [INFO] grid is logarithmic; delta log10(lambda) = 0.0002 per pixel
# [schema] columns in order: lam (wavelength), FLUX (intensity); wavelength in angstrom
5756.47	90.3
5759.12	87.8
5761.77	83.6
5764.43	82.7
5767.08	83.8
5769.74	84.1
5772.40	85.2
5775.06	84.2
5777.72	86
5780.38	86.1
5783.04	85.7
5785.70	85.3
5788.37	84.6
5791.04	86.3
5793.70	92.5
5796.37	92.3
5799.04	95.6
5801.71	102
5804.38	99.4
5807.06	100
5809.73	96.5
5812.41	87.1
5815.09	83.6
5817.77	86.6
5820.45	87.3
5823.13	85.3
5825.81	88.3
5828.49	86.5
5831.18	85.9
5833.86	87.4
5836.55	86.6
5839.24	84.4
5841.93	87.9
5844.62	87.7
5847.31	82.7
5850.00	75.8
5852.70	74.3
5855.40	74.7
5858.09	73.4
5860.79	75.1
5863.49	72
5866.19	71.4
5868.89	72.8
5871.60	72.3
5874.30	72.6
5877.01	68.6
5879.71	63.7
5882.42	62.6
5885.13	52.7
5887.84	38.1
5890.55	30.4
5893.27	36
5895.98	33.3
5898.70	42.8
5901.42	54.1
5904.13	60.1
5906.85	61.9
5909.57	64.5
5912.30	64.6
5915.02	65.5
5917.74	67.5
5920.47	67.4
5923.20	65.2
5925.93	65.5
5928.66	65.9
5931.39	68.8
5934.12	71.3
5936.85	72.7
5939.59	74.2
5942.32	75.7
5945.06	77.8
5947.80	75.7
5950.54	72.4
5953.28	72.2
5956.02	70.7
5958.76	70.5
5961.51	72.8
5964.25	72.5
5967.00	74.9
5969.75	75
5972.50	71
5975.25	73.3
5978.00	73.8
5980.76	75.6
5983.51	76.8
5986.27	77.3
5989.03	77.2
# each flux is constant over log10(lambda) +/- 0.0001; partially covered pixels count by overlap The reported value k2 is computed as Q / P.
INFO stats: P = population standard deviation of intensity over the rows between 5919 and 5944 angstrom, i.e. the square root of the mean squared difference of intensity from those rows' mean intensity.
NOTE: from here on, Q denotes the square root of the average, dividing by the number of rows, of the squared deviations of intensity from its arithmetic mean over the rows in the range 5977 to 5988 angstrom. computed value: 0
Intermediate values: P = 4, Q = 1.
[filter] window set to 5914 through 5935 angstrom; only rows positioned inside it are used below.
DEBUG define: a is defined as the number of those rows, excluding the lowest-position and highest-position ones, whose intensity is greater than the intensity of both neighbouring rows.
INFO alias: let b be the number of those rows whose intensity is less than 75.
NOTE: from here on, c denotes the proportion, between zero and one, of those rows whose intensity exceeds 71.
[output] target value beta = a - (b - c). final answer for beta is -7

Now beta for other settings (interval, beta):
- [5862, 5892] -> -9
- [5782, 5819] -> 4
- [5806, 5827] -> 2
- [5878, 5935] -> -19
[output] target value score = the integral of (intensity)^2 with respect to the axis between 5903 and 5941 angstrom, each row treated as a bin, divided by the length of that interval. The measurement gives 4483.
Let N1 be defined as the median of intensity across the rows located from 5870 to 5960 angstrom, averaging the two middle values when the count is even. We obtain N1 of 66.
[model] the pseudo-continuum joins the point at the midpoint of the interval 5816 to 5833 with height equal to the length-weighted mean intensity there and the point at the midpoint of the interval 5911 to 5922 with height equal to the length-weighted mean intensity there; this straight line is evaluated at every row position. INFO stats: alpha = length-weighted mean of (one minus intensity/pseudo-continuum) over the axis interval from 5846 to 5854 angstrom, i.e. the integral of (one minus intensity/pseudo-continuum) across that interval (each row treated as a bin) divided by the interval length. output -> 0.04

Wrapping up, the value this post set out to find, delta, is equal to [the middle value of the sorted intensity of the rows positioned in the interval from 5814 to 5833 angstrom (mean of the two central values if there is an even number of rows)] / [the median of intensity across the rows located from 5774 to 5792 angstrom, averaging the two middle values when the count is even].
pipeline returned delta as 1.0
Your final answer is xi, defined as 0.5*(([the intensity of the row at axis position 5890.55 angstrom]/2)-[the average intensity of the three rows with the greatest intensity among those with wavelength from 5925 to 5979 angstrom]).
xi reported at -31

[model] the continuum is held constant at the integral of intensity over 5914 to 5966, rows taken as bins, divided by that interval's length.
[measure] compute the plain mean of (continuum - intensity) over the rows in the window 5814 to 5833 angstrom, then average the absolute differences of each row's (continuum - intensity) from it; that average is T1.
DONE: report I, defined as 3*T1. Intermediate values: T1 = 1.1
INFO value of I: 3.3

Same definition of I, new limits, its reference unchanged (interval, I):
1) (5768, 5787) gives 1.9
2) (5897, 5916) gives 18.2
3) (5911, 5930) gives 2.6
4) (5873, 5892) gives 38.9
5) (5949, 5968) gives 3.0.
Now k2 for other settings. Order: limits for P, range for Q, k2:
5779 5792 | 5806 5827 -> 9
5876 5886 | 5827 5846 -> 0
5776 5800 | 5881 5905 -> 3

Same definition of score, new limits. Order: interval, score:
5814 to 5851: 7326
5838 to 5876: 5936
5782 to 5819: 8375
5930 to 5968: 5334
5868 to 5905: 3138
